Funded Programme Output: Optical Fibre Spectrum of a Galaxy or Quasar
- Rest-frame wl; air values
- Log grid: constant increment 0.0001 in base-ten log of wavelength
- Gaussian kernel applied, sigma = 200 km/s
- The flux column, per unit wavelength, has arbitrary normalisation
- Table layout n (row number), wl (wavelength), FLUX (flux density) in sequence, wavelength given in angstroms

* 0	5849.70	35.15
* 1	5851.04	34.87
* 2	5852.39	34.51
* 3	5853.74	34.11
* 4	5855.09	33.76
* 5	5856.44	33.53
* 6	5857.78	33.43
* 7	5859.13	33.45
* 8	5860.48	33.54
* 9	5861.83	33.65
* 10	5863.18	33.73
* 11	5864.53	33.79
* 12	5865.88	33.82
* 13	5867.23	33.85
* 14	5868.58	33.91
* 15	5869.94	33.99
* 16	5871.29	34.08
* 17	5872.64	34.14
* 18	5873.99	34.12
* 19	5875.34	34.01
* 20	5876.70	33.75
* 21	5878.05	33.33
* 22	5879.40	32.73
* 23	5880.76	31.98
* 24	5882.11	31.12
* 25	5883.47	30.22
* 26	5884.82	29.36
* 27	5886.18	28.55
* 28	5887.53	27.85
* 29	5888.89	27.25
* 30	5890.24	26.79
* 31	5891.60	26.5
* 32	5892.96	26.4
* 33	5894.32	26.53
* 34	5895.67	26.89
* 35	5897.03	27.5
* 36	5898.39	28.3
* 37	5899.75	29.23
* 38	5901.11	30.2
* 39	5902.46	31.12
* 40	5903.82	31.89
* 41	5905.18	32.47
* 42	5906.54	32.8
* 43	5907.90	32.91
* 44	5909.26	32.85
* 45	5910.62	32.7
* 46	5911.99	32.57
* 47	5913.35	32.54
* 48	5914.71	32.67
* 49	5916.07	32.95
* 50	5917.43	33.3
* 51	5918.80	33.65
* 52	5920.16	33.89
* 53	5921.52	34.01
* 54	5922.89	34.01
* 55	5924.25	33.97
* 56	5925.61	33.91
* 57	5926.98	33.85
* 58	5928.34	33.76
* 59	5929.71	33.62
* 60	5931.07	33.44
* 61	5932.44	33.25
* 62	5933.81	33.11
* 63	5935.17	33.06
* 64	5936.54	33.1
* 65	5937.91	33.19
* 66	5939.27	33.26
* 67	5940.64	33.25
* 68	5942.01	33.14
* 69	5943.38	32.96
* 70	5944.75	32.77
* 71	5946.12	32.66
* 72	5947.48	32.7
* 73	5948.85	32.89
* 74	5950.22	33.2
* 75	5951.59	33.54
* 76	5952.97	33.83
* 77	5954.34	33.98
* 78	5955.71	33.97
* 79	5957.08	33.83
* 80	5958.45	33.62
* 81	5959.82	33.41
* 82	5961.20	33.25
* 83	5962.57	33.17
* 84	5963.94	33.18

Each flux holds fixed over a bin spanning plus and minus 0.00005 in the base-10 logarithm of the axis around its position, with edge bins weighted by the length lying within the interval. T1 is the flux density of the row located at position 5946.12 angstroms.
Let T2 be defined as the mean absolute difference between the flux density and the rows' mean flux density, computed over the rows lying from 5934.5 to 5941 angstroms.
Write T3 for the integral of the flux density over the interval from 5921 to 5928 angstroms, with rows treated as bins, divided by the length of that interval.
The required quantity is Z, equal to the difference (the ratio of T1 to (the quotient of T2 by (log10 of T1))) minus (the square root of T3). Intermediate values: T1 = 32.66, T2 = 0.074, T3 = 33.9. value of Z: 666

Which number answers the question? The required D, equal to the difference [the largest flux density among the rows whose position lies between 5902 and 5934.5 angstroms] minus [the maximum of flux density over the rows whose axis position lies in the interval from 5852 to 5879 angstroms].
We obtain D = -0.50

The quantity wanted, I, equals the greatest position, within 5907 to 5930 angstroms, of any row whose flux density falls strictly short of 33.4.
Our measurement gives 5917.43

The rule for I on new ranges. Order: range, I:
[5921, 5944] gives 5943.38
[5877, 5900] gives 5899.75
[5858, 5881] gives 5880.76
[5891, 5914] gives 5913.35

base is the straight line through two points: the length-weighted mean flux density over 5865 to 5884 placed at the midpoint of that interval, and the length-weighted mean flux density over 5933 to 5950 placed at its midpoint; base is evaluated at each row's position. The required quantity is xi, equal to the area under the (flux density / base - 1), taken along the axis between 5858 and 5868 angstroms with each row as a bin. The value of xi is 0.1 angstroms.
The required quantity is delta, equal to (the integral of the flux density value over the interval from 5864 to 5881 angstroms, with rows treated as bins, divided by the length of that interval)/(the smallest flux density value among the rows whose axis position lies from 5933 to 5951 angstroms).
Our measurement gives 1.03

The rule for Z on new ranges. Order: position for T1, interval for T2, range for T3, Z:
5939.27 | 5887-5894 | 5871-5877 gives 101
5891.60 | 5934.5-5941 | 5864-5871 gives 507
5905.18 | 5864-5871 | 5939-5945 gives 781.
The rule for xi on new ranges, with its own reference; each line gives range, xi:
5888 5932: -2.3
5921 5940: 0.3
